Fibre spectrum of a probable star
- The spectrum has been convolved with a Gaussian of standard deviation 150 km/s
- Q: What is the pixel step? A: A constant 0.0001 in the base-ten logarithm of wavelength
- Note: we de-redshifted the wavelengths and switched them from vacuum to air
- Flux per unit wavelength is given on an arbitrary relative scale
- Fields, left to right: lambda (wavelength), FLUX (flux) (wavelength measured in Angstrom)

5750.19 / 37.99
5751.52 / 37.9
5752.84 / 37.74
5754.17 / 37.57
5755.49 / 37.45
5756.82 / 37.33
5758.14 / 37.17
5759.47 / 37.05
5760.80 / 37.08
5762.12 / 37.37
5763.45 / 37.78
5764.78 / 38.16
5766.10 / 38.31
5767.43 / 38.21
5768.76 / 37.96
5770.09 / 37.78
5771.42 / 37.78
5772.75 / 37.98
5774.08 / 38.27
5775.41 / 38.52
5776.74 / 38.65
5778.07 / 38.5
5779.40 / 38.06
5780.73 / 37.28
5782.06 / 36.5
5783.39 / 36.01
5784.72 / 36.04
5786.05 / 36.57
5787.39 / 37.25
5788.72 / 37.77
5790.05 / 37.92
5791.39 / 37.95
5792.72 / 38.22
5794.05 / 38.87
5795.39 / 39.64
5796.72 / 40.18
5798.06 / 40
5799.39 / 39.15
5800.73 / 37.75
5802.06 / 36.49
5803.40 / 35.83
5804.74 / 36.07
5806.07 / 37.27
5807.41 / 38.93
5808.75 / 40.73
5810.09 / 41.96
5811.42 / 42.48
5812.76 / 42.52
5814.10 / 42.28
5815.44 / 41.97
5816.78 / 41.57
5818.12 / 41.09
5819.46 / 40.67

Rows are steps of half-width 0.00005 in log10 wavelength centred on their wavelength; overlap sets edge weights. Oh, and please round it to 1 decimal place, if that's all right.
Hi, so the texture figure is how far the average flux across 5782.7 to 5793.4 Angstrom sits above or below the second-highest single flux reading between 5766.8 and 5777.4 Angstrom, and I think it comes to -1.3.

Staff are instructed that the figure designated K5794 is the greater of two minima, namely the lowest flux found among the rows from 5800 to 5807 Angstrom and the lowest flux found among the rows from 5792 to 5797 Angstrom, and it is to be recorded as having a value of 38.2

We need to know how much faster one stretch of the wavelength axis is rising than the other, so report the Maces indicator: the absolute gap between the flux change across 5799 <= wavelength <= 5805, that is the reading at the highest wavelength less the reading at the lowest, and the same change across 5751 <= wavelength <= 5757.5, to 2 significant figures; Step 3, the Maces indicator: 2.5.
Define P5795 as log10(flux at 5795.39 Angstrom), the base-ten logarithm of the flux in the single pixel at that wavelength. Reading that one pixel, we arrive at 1.60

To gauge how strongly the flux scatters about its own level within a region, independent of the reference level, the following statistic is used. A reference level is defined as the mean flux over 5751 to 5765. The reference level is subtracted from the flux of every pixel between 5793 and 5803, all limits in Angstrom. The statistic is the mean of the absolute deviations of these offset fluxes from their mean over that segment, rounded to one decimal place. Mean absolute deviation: 1.0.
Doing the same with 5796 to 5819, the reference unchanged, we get 2.0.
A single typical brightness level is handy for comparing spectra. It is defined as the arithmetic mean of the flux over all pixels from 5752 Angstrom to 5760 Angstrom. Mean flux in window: 37.4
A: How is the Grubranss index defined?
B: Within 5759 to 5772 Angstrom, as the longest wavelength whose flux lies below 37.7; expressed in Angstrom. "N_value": 5762.12 Angstrom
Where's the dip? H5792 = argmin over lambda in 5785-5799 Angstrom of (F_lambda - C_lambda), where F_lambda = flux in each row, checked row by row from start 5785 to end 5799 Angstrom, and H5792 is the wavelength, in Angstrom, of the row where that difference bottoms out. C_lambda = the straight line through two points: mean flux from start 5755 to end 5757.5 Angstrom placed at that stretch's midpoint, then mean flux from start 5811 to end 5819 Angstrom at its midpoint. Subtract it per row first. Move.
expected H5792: 5786.05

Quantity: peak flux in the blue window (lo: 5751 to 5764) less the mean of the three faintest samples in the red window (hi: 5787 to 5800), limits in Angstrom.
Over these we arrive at 0.25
